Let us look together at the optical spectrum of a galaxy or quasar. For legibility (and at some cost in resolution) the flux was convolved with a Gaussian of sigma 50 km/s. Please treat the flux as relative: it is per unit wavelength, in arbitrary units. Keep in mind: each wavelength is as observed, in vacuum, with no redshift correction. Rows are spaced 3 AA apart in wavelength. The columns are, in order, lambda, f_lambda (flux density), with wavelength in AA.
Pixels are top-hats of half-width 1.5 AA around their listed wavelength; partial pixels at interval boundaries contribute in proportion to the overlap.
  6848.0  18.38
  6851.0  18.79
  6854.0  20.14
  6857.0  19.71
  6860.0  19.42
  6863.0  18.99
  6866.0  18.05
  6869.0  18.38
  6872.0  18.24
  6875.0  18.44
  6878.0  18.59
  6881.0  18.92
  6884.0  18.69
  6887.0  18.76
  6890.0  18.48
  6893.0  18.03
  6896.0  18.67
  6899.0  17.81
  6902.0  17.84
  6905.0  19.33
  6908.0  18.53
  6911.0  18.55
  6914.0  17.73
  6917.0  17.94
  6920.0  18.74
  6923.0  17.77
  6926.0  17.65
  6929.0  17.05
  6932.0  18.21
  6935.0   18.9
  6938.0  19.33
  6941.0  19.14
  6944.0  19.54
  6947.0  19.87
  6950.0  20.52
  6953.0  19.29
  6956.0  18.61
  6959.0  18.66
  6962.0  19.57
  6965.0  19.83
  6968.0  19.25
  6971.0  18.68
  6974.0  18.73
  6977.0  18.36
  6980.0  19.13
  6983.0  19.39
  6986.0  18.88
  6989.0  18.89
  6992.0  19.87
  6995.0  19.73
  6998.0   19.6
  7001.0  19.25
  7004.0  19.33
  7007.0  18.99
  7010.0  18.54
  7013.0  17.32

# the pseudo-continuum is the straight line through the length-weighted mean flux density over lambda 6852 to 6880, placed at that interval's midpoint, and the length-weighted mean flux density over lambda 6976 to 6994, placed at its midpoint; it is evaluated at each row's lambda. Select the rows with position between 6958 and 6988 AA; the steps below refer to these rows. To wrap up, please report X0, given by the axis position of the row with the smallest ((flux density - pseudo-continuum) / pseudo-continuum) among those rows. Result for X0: 6977.0 AA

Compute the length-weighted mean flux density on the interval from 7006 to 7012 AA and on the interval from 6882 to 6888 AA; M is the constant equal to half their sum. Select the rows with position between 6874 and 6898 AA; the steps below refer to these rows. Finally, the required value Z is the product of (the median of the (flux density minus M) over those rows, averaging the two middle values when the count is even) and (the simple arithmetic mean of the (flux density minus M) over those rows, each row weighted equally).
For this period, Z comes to 0.01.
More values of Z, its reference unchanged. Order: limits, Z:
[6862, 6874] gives 0.10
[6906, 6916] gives 0.06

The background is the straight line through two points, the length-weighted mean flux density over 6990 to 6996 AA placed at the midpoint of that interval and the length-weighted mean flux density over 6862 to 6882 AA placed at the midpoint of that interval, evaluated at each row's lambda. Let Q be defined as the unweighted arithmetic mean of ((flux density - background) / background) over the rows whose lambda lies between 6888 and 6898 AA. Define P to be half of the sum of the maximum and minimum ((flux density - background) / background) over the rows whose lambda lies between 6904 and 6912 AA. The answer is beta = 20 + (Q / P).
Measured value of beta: 16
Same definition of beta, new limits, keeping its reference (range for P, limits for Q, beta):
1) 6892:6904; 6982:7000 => 21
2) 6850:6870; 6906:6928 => 19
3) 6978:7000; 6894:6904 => 22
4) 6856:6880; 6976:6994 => 19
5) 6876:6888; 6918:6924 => 16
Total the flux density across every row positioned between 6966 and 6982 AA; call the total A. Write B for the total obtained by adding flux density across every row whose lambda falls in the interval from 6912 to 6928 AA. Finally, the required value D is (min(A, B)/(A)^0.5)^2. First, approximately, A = 94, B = 89.8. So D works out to 85.7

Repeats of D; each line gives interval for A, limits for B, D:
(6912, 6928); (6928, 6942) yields 89.8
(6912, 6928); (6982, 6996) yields 89.8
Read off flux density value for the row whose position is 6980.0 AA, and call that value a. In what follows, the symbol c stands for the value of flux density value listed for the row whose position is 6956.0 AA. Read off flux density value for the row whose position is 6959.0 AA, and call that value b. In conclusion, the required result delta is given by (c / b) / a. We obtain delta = 0.052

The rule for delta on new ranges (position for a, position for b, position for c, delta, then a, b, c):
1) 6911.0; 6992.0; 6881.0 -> 0.051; 18.55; 19.87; 18.92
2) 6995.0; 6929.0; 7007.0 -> 0.056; 19.73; 17.05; 18.99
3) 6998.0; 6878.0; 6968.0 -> 0.053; 19.6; 18.59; 19.25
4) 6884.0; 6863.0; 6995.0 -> 0.056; 18.69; 18.99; 19.73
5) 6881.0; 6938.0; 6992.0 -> 0.054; 18.92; 19.33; 19.87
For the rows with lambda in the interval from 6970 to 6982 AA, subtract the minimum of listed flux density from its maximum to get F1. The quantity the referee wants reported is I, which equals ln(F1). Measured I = -0.26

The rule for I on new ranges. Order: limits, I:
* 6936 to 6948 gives -0.31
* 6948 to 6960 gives 0.65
